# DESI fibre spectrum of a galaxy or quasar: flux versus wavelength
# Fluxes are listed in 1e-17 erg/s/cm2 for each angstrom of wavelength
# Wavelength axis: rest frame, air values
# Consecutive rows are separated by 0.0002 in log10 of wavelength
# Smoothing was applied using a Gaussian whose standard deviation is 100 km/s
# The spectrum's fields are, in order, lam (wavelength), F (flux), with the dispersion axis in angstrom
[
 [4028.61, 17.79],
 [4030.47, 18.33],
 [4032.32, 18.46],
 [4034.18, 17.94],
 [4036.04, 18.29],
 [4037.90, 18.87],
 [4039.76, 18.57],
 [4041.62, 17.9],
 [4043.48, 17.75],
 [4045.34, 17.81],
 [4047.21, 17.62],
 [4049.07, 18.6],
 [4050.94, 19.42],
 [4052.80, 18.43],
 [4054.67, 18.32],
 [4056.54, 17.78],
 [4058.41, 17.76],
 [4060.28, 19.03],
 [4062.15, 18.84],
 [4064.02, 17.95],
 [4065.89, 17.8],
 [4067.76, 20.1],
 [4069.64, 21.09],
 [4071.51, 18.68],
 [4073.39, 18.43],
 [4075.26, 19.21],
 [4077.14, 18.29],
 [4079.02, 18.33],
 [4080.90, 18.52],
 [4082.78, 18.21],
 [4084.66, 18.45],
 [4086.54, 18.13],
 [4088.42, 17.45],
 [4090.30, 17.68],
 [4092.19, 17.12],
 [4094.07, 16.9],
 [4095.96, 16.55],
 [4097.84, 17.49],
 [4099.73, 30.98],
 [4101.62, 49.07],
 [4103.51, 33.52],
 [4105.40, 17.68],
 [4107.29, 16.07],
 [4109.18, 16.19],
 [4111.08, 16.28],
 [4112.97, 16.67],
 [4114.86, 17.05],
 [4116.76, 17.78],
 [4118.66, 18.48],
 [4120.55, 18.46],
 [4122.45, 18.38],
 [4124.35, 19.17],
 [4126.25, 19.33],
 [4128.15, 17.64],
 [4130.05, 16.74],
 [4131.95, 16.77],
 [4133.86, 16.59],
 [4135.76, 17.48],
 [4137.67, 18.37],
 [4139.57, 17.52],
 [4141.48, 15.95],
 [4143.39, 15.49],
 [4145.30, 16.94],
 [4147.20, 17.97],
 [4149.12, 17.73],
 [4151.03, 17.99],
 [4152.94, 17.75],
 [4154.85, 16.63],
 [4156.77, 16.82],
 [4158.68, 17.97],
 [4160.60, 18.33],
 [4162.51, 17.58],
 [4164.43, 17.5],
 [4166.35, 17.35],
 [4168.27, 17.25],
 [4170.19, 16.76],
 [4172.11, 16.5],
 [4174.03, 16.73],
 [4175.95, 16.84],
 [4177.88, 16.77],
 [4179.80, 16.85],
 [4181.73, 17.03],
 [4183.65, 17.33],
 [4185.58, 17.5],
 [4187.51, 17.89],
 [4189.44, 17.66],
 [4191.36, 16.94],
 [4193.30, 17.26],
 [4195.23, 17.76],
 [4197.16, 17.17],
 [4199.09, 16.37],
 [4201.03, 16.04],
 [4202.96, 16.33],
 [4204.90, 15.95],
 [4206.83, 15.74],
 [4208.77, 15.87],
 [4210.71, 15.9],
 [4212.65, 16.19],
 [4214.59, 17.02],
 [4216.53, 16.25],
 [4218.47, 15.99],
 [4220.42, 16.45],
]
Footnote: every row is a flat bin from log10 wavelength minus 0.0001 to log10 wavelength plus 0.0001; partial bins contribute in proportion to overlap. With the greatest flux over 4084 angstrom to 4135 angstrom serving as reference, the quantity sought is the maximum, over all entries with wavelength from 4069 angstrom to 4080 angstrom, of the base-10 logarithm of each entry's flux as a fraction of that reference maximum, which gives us -0.37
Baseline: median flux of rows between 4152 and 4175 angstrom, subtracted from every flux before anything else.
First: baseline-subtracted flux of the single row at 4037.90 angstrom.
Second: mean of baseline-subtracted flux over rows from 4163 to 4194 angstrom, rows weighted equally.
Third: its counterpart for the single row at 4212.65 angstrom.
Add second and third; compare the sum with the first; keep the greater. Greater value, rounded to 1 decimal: 1.6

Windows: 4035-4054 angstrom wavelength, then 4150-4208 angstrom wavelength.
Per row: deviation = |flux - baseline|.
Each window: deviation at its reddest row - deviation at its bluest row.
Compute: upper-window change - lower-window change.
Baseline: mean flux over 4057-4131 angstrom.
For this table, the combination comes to 2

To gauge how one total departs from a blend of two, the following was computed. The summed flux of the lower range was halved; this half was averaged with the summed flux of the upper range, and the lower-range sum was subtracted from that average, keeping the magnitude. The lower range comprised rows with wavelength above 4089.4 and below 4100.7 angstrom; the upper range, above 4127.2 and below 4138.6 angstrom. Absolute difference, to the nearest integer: 36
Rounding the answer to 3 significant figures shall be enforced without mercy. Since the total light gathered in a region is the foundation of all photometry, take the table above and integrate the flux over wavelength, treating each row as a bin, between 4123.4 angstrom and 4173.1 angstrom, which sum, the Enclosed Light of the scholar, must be 864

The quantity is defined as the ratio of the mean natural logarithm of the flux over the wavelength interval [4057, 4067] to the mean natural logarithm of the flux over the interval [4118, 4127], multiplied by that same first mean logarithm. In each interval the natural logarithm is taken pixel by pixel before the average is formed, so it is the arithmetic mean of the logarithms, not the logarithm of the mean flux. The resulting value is 2.88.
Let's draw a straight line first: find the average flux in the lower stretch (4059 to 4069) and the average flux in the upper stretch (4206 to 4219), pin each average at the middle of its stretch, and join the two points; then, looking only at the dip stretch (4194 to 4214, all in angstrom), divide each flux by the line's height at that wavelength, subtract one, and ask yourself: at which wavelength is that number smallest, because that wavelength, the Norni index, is 4206.83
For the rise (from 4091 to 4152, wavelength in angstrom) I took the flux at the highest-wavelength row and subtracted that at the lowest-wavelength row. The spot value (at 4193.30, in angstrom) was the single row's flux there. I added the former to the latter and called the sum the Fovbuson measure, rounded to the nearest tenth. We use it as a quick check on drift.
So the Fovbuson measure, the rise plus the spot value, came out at 18.1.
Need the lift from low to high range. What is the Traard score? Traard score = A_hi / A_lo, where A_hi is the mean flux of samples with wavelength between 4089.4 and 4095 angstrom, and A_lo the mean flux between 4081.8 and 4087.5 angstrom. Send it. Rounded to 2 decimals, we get 0.94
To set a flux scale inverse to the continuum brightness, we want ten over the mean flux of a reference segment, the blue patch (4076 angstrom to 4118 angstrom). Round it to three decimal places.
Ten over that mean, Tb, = 0.495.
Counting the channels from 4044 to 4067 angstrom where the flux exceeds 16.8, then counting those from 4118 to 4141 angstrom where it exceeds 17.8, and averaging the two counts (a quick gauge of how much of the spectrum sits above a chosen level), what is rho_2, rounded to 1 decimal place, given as 9.0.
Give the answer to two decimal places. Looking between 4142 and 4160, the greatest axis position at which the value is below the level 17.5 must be 4156.77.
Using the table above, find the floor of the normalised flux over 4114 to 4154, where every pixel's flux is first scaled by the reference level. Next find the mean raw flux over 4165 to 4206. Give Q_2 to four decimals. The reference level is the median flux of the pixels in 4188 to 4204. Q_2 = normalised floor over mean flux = 0.0535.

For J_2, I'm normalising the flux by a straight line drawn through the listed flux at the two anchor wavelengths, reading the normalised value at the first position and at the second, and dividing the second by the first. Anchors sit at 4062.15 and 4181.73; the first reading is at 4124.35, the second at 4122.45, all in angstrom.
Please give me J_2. 0.96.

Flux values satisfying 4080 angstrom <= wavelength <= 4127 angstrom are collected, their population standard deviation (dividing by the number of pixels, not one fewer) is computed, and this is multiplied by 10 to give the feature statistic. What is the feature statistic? 72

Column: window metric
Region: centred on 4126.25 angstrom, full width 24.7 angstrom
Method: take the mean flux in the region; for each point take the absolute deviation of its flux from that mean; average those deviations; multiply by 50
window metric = 38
